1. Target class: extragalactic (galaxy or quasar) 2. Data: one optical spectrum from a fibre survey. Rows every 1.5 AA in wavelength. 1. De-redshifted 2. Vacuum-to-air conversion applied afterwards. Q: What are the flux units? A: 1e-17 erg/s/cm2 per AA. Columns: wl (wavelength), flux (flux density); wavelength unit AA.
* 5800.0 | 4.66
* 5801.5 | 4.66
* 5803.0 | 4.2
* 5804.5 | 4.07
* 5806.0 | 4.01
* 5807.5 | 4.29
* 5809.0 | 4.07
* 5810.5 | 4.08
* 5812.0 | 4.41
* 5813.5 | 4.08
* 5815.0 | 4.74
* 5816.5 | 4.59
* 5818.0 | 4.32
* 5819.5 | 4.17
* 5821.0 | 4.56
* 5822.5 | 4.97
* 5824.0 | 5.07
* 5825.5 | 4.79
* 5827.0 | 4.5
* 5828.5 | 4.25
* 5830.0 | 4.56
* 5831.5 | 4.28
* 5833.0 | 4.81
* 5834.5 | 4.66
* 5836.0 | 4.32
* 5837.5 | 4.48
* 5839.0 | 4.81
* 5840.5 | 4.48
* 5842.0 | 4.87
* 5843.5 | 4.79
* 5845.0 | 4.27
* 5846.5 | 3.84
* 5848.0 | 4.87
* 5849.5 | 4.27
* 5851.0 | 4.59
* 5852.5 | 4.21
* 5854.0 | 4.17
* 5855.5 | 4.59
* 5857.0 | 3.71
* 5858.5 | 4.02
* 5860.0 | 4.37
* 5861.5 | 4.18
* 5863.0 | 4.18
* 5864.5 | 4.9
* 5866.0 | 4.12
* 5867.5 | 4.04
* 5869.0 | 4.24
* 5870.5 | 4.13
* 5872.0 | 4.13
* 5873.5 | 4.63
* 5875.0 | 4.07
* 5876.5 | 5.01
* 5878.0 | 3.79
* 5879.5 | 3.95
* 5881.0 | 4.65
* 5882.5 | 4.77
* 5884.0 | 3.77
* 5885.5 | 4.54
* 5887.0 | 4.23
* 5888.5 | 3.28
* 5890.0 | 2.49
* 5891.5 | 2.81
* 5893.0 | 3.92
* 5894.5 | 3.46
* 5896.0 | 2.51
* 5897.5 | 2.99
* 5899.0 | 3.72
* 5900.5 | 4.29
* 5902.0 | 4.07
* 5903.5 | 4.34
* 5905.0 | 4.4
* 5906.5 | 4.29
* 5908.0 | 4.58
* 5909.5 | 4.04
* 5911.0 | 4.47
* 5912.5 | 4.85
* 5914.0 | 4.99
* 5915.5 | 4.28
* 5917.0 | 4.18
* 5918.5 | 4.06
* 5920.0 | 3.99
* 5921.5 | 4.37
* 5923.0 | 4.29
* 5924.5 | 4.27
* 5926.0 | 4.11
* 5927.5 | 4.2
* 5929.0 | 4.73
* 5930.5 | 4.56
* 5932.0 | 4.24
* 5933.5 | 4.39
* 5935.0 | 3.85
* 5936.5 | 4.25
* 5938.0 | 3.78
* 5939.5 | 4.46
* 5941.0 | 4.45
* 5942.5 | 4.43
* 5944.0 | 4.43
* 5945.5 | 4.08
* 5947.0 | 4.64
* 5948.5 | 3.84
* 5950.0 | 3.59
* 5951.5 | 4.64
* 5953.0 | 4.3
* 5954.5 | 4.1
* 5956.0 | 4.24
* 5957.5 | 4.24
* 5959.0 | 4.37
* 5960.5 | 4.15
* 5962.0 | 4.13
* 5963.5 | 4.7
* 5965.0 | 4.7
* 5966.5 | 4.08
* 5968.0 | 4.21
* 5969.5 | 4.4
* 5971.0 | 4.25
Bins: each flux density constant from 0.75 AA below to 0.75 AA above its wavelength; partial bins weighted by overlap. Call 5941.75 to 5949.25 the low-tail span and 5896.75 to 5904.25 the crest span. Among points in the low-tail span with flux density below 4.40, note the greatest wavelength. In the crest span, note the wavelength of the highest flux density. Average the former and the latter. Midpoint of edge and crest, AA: 5926.0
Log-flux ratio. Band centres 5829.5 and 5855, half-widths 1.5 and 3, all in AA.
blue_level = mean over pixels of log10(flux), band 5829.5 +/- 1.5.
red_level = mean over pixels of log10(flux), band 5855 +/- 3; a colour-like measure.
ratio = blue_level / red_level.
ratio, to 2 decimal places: 1.04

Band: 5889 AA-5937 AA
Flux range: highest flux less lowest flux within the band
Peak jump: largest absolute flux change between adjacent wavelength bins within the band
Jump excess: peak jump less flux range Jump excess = -1.39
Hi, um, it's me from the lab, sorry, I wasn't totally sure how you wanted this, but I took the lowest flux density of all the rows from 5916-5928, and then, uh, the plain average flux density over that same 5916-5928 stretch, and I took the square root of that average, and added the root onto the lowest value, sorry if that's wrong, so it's 6.0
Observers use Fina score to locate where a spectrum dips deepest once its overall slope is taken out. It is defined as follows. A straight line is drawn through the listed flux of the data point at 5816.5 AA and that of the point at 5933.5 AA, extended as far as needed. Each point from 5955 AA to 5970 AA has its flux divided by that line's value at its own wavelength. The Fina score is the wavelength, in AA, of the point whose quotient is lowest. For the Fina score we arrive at 5966.5 AA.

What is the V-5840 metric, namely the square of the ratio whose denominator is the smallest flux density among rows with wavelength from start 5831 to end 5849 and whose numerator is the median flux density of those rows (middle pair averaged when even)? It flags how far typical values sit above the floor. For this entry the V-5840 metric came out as 1.42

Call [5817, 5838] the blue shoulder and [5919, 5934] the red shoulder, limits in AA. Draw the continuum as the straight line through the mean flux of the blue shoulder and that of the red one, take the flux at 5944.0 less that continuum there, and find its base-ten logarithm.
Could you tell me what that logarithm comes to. -0.8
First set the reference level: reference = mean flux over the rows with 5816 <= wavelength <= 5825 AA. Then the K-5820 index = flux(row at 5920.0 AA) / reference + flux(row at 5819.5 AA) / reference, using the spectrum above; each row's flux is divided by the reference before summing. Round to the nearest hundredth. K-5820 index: 1.77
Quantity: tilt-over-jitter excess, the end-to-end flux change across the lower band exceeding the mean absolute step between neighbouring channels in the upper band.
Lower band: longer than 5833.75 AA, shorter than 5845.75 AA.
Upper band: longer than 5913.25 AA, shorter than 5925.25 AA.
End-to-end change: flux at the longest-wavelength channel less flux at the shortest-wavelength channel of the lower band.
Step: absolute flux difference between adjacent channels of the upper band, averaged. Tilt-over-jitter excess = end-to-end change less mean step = -0.60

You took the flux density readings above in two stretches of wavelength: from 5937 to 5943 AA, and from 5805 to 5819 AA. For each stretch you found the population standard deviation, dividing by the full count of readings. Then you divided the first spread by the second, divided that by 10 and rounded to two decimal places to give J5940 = 0.12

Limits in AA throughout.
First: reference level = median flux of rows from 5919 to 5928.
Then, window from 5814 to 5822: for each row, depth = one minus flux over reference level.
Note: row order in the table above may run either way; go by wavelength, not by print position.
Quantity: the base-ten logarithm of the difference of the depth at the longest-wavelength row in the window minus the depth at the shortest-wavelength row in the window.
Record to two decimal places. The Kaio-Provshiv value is -1.37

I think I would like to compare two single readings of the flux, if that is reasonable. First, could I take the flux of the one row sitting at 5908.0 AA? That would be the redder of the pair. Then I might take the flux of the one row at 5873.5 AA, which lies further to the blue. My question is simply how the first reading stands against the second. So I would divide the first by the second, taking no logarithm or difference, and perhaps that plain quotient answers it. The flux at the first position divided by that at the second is 0.99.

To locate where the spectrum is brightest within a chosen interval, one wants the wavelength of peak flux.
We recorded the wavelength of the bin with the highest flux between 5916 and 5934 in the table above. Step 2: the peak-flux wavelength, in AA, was 5929.0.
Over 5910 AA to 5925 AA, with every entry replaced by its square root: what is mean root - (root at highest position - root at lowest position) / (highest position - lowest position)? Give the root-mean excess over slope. 2.09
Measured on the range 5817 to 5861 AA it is 2.11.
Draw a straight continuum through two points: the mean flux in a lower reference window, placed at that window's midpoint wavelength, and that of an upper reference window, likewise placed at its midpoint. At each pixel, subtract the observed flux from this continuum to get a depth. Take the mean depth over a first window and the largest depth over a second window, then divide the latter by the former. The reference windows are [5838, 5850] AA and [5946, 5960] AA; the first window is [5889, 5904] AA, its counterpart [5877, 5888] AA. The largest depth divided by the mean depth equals 1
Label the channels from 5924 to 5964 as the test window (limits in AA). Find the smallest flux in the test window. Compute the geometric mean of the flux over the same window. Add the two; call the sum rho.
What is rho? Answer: 7.8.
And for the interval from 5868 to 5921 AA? 6.5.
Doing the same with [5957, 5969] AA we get 8.4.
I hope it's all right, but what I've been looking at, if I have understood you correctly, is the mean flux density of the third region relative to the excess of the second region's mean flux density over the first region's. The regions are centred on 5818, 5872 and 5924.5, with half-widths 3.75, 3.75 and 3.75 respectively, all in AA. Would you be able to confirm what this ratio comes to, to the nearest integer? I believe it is -18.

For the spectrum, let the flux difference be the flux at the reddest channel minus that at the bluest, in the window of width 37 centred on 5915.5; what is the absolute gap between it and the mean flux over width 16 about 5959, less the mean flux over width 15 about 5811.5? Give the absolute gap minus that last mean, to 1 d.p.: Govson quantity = -1.3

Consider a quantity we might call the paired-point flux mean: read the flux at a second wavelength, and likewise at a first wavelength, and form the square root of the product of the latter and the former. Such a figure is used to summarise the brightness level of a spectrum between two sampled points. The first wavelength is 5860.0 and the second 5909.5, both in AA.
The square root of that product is 4.20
